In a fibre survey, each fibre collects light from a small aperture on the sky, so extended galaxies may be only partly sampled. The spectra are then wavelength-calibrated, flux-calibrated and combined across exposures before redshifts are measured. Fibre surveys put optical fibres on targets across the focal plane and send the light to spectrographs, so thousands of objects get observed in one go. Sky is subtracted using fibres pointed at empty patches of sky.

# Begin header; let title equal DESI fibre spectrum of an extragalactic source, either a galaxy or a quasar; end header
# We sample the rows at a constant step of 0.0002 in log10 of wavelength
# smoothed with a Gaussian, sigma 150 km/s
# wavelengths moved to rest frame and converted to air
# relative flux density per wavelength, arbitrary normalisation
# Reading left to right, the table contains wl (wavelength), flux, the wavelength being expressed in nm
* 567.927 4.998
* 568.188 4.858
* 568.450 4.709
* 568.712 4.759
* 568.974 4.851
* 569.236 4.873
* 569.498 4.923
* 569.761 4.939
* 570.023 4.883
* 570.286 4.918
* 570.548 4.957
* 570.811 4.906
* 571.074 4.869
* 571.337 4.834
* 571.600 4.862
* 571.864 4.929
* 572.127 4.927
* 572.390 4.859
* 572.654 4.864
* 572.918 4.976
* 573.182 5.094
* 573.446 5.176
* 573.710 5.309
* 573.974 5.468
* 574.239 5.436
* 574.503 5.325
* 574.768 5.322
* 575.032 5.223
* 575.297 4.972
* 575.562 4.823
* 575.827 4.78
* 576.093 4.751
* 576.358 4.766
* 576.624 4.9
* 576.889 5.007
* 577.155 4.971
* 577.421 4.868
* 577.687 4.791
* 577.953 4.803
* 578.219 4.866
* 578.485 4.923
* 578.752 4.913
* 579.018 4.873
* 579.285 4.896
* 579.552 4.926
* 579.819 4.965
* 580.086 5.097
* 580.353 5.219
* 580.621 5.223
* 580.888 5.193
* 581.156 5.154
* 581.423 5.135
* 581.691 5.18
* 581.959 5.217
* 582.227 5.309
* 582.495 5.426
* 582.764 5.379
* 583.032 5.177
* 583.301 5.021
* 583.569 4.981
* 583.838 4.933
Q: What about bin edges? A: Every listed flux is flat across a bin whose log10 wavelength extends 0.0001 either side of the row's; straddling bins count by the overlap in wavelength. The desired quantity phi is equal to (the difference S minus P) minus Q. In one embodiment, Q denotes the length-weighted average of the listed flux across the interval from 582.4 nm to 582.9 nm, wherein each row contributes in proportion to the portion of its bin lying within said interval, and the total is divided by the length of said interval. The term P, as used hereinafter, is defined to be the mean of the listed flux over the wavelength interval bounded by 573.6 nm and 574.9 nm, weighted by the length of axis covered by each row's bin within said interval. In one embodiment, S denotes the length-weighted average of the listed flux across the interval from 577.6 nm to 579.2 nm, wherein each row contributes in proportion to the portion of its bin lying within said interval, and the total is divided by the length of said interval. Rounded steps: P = 5.37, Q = 5.40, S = 4.87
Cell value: -5.90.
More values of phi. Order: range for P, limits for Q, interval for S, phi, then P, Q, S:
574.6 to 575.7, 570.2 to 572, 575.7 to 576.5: -5.23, 5.09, 4.90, 4.76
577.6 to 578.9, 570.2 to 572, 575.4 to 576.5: -4.98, 4.86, 4.90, 4.78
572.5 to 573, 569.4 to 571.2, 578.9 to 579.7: -4.92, 4.91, 4.91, 4.90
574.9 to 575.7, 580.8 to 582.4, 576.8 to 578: -5.32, 5.01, 5.20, 4.89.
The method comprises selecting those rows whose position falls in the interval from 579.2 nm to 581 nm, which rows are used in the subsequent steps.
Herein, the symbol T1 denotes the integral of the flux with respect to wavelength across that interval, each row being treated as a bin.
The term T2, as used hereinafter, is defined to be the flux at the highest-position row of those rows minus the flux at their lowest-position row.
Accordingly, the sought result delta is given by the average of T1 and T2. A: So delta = 4.72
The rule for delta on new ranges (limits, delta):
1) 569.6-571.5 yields 4.60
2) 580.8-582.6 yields 4.82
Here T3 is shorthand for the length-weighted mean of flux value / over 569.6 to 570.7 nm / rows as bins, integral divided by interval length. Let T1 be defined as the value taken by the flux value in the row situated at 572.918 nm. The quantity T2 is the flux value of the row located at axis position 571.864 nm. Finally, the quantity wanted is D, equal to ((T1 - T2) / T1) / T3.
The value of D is 0.0019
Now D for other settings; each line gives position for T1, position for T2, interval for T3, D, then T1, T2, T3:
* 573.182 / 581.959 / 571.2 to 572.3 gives -0.0049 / 5.094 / 5.217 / 4.889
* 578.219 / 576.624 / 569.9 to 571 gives -0.0014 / 4.866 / 4.9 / 4.914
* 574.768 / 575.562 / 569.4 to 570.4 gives 0.0191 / 5.322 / 4.823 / 4.912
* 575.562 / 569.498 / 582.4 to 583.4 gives -0.0040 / 4.823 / 4.923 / 5.248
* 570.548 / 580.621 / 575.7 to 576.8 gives -0.0112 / 4.957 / 5.223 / 4.806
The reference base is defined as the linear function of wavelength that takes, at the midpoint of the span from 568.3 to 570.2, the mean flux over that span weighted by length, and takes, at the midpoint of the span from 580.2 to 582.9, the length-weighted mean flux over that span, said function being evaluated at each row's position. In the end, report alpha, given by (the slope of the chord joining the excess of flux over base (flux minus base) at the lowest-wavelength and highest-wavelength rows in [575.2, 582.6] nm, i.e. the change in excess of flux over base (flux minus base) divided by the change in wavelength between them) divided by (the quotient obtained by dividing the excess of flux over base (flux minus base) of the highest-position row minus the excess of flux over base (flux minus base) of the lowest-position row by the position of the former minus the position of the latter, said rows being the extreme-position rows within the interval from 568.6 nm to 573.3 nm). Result 1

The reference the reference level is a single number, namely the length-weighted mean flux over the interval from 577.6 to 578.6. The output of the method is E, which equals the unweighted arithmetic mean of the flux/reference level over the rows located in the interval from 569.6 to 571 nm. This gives 1.01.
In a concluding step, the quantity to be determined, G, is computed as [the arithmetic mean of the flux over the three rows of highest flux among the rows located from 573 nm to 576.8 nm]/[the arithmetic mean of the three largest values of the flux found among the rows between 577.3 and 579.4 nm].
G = 1.10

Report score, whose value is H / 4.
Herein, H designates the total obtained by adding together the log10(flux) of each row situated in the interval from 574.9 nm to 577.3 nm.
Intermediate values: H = 6.22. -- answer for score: 1.555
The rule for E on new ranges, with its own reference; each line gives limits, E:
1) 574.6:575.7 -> 1.05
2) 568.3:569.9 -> 1.00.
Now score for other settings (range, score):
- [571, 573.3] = 1.555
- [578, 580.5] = 1.565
